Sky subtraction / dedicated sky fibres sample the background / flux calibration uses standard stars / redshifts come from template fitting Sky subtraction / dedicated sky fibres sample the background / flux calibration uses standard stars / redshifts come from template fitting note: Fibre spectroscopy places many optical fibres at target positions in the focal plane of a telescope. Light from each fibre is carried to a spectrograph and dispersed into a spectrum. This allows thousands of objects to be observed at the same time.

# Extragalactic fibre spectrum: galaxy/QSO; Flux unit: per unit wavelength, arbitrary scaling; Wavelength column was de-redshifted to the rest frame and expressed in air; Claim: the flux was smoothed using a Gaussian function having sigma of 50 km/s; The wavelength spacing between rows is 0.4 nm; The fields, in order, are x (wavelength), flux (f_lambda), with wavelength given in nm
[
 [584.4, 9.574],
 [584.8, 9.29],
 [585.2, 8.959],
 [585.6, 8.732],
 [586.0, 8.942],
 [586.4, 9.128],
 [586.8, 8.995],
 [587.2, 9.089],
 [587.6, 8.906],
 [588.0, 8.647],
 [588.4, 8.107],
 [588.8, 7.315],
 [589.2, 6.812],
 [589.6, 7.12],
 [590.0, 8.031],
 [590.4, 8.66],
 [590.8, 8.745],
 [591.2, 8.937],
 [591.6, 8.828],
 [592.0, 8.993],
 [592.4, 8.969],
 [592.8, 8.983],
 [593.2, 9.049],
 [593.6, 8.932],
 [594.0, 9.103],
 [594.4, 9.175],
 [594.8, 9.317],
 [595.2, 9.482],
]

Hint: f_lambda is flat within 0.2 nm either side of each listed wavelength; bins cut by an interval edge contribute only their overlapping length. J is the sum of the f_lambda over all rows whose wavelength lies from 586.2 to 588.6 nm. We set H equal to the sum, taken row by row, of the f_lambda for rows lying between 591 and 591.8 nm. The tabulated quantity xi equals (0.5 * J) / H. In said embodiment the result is 1.49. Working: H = 18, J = 53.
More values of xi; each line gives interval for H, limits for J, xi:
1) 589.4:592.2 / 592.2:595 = 0.54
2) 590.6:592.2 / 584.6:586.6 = 0.63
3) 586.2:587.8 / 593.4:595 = 0.51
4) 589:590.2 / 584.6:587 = 1.23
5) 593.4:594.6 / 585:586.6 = 0.66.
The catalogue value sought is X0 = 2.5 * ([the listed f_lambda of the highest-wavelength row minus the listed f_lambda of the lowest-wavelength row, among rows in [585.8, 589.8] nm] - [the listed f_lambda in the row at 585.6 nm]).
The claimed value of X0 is -26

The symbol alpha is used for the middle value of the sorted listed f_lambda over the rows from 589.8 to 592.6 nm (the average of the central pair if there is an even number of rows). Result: 8.83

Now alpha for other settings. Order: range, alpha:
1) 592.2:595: 9.05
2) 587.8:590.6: 8.03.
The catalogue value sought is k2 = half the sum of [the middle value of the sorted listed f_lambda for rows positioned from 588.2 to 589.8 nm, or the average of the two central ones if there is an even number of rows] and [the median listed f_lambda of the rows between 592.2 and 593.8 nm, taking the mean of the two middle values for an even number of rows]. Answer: 8.10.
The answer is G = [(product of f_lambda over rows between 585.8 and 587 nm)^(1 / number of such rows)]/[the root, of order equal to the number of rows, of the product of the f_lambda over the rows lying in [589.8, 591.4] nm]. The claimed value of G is 1.05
